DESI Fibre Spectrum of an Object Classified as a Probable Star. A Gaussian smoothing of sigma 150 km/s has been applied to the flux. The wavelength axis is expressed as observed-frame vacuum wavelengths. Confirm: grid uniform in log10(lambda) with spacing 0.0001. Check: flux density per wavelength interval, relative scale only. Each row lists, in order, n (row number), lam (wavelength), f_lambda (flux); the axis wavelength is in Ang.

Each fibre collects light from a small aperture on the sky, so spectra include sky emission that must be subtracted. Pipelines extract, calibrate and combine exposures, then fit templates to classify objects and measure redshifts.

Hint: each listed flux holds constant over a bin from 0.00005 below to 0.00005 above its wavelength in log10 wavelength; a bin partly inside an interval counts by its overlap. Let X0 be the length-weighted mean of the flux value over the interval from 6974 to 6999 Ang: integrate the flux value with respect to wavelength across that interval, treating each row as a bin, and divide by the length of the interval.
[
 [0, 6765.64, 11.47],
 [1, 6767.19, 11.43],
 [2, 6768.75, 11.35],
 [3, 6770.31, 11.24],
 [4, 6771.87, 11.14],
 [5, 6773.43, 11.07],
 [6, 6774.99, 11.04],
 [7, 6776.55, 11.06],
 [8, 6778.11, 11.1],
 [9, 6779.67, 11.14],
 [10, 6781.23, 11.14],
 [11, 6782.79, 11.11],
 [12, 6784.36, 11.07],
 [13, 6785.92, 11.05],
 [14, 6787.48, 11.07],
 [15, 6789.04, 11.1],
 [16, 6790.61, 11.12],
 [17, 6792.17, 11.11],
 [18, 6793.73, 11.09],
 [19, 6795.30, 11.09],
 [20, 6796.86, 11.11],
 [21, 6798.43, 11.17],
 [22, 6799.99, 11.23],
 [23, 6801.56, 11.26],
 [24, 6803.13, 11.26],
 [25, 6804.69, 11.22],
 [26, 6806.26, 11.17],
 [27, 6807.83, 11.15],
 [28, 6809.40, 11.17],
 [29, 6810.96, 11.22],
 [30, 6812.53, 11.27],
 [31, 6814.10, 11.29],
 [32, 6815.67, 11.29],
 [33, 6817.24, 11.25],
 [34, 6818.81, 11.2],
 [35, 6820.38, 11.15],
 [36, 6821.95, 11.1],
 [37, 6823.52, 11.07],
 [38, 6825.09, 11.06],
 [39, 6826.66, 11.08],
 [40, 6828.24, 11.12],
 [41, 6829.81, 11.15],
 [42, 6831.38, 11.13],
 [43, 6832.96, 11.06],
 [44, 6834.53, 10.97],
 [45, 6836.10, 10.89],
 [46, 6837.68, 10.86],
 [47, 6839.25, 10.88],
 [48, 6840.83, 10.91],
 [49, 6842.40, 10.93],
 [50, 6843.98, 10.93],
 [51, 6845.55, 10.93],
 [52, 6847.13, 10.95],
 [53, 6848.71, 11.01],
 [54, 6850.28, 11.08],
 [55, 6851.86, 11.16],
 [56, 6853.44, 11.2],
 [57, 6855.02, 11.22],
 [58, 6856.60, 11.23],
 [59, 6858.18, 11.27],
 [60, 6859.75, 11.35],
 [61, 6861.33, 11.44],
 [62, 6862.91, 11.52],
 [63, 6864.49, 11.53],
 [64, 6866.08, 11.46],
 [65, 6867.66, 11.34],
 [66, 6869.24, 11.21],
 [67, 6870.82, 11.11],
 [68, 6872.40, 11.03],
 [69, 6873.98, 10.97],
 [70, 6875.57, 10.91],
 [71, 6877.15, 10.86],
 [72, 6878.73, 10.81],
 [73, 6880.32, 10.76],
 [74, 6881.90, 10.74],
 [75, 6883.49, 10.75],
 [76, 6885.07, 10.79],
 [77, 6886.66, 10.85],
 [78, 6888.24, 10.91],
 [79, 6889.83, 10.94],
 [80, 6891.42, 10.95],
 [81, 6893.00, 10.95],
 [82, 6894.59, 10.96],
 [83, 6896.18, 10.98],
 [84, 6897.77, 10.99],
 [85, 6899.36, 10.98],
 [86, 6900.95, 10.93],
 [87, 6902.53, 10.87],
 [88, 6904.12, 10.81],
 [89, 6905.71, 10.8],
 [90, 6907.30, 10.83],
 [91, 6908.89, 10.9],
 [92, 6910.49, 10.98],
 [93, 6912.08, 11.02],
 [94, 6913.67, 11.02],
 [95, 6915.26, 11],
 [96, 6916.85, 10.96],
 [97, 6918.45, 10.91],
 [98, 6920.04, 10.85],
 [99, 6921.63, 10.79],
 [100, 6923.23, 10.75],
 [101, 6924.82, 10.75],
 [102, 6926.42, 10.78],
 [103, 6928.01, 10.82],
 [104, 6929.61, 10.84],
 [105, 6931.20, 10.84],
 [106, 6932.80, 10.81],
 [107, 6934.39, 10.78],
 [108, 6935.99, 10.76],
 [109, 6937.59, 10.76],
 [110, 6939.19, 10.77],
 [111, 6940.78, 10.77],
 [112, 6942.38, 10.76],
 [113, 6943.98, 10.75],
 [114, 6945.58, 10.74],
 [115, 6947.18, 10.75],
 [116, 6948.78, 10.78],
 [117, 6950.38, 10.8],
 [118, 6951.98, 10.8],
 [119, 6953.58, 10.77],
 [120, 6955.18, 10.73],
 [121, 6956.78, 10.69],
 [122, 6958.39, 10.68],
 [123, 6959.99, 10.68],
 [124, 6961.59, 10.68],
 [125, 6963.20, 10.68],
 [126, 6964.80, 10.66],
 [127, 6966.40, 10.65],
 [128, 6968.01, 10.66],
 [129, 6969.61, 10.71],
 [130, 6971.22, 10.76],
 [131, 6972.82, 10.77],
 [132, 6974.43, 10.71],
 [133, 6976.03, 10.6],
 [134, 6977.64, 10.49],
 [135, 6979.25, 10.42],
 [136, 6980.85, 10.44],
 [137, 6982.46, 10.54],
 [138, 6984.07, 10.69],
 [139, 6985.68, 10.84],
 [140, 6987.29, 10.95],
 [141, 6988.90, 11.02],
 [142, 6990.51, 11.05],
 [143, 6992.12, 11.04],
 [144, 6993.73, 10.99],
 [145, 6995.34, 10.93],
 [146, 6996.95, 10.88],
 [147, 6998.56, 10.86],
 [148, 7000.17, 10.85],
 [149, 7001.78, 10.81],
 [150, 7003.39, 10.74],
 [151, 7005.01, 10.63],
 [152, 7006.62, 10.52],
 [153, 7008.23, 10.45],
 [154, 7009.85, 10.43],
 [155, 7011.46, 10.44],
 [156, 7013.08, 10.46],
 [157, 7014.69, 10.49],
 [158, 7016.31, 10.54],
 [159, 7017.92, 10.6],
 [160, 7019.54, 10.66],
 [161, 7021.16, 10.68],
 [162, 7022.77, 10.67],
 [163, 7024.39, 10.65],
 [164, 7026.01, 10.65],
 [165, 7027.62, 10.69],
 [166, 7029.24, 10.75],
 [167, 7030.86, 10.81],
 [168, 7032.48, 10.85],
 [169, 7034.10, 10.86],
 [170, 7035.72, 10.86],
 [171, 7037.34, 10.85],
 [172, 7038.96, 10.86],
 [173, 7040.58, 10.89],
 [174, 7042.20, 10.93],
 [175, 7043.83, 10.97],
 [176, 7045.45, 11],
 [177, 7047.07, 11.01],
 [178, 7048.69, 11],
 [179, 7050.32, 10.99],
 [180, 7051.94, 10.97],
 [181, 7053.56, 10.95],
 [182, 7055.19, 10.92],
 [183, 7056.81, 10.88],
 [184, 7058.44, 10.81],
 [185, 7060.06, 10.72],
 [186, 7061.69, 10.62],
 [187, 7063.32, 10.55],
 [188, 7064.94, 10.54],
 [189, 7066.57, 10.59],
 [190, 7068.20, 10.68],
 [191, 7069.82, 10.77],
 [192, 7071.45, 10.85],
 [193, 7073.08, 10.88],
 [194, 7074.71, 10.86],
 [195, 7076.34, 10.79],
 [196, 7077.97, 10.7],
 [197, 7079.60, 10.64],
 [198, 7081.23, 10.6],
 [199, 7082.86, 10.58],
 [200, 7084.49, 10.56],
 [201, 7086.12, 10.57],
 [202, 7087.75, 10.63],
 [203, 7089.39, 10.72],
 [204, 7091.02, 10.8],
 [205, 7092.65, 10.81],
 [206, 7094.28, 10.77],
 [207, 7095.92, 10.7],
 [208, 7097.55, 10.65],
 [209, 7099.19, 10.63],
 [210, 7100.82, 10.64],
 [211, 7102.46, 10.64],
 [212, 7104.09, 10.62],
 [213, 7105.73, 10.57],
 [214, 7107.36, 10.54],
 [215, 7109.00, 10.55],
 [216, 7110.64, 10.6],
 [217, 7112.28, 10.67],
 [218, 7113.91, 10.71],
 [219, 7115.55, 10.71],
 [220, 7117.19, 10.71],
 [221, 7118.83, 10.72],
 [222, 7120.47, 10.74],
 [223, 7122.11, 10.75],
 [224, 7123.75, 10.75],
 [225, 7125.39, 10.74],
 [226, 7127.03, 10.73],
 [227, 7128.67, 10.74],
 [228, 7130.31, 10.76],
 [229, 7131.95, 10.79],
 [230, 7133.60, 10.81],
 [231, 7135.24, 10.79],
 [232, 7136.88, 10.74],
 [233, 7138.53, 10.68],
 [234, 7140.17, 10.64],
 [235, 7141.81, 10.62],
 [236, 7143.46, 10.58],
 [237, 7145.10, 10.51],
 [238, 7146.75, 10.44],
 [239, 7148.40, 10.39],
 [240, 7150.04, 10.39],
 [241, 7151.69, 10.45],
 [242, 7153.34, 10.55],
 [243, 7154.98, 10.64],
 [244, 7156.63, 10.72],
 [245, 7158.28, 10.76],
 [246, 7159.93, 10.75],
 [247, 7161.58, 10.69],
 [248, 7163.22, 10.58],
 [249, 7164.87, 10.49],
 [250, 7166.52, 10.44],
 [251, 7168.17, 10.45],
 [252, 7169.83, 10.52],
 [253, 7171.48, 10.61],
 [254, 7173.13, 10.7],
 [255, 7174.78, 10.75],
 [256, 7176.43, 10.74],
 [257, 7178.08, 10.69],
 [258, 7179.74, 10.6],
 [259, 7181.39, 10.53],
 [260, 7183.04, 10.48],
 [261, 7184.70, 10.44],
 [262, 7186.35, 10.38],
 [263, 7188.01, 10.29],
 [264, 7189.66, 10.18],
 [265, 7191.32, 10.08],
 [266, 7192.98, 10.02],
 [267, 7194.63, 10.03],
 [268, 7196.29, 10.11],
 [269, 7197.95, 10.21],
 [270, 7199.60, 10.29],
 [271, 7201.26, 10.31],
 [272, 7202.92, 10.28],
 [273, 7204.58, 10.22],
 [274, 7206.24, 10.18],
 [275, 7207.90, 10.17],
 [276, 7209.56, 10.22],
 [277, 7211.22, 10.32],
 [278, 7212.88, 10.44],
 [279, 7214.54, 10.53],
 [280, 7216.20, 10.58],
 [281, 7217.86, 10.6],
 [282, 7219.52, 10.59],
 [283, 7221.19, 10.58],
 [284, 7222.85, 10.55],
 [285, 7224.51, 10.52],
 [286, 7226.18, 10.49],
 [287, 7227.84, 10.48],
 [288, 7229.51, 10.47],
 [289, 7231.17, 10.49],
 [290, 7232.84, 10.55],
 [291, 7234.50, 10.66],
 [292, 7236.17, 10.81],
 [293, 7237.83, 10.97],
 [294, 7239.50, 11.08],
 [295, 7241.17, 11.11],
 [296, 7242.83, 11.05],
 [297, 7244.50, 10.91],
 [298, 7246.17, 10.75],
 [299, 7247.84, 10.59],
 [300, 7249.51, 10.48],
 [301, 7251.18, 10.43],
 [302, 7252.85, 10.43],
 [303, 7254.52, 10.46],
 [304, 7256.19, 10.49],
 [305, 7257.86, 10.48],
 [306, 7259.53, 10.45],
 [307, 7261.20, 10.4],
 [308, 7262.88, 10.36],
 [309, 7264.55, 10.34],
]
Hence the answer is 10.8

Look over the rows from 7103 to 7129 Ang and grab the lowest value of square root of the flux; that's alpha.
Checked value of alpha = 3.25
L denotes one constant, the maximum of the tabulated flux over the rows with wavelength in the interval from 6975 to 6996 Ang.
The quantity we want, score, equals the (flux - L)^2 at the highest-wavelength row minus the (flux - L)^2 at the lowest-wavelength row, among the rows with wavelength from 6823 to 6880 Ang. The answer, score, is 0.06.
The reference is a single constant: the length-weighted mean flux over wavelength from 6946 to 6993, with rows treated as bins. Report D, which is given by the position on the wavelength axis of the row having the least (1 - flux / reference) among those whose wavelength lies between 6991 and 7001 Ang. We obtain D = 6992.12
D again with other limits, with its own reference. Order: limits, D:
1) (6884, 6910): 6897.77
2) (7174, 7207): 7174.78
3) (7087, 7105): 7092.65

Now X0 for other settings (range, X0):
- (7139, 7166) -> 10.6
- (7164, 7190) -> 10.5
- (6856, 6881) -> 11.2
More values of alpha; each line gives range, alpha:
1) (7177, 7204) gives 3.17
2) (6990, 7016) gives 3.23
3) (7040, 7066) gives 3.25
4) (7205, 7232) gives 3.19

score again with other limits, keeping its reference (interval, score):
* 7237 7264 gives 0.47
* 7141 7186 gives 0.19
